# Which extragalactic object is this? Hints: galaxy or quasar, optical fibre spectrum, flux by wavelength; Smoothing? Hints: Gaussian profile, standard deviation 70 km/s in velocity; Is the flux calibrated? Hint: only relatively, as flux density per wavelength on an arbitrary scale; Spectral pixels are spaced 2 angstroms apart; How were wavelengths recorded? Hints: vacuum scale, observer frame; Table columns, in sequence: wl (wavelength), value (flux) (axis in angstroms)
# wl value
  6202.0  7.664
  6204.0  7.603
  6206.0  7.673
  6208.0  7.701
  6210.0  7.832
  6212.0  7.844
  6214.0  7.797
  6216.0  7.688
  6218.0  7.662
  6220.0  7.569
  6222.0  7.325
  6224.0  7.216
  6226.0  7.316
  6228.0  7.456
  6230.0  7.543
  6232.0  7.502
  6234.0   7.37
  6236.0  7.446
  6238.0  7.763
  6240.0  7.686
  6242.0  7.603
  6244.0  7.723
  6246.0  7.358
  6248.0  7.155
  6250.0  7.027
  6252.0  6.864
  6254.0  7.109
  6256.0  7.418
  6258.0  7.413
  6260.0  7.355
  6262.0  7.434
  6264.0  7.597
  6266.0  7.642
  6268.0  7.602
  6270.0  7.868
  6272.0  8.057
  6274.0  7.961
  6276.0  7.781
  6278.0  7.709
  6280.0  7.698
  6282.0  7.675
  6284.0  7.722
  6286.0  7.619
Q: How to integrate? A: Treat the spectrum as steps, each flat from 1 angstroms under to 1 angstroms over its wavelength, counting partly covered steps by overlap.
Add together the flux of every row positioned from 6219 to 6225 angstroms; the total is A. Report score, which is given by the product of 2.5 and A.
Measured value 55.3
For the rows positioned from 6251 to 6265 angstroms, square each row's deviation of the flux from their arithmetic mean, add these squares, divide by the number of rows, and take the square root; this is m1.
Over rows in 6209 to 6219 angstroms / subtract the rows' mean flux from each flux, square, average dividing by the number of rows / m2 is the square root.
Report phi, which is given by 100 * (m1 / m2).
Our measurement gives 302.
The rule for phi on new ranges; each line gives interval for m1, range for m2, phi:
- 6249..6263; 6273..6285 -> 220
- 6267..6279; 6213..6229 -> 78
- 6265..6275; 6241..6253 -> 58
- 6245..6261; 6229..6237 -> 295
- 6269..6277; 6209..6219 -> 137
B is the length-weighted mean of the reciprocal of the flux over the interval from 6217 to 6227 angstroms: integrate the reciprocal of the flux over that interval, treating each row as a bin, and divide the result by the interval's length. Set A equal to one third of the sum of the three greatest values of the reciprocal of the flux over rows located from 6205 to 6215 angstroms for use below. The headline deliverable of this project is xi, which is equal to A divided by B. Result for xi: 0.96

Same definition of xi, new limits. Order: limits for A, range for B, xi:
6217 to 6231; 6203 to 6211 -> 1.06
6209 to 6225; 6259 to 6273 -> 1.04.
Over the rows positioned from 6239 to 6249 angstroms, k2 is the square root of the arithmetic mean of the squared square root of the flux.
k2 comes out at 2.74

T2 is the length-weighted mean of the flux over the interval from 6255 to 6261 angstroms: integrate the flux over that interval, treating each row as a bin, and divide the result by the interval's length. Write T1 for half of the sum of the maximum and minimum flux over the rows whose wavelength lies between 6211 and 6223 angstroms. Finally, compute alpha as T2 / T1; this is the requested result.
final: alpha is 0.975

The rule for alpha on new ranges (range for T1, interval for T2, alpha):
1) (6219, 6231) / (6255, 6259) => 1.003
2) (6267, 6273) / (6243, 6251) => 0.934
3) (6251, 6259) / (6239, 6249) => 1.051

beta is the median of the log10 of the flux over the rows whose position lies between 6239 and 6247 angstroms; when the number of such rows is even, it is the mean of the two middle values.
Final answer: 0.883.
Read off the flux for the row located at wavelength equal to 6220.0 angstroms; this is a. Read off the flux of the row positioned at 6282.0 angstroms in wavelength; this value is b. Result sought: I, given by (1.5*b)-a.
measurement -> 3.9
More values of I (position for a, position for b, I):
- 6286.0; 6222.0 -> 3.4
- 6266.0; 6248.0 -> 3.1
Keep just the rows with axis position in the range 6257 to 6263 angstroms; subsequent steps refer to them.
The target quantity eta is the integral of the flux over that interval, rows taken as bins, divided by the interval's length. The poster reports 7.40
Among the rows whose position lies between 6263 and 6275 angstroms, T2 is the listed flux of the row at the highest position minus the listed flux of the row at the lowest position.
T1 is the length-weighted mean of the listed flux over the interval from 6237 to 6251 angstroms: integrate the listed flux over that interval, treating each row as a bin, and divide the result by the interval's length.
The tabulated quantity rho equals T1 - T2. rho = 7.1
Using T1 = 7.47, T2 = 0.36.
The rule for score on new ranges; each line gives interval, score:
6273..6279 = 58.6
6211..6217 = 58.3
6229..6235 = 56.0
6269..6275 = 59.7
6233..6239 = 56.4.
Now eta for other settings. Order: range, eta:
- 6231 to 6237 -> 7.44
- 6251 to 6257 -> 7.13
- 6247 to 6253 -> 7.02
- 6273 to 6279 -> 7.82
